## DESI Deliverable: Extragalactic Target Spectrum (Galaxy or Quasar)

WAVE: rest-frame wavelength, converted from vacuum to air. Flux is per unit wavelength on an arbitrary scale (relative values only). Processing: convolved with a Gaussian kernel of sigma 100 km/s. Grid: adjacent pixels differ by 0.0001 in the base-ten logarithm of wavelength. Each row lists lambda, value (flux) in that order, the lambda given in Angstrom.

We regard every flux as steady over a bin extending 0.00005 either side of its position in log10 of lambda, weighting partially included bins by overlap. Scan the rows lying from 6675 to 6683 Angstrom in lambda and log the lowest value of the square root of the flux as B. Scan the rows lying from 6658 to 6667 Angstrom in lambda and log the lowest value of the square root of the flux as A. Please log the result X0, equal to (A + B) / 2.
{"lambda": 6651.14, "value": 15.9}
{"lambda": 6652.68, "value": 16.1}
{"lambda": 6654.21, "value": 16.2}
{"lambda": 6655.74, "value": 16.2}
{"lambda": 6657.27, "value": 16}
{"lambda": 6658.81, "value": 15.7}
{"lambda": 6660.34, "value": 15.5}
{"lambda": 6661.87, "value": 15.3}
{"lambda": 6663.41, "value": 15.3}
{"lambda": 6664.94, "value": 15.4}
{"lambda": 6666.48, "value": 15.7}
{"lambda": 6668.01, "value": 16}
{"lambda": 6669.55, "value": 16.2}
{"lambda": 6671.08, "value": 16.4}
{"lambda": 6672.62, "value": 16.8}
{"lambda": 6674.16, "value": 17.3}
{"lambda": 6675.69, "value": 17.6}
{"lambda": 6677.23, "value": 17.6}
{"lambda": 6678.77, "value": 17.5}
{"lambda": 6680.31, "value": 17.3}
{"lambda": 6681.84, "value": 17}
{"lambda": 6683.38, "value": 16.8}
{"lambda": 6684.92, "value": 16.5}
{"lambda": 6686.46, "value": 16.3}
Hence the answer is 4.02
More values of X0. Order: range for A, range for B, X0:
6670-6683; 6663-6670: 3.98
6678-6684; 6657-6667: 4.01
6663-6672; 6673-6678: 4.04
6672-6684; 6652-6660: 4.03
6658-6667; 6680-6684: 4.01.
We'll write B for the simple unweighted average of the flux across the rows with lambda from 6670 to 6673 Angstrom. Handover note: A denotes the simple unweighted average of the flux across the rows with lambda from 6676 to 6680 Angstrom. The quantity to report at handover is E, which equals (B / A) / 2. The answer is 0.47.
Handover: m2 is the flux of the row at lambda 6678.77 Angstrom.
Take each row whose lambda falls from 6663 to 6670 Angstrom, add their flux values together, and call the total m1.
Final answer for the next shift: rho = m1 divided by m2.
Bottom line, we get 4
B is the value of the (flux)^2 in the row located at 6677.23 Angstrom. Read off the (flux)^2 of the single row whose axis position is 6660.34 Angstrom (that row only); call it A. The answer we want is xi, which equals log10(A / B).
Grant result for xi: -0.11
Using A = 240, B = 310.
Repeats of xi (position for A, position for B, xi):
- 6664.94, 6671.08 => -0.05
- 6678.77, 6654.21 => 0.07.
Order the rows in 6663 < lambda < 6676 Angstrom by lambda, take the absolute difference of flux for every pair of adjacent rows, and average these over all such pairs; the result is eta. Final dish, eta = 0.29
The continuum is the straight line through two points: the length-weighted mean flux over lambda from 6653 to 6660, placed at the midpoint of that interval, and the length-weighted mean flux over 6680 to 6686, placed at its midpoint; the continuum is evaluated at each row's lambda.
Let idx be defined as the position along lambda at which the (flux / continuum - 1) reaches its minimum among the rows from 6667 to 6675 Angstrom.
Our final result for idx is 6668.01 Angstrom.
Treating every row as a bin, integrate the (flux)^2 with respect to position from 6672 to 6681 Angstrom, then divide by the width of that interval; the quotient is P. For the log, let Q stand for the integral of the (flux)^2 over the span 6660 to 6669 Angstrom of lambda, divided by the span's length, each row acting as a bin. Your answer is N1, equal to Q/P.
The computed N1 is 0.80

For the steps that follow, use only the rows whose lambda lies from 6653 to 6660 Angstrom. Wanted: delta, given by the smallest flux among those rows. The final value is 15.7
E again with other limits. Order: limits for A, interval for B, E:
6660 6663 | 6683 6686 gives 0.54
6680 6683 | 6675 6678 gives 0.51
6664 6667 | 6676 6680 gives 0.56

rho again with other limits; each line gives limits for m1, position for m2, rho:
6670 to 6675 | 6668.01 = 3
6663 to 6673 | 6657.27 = 7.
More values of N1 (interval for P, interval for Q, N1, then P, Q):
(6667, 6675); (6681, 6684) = 1.05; 274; 287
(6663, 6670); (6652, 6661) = 1.03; 247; 255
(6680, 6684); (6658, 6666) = 0.82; 290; 239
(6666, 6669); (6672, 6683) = 1.18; 253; 299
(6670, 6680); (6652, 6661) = 0.86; 295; 255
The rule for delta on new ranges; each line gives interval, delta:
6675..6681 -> 17.3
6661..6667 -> 15.3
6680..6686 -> 16.5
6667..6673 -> 16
